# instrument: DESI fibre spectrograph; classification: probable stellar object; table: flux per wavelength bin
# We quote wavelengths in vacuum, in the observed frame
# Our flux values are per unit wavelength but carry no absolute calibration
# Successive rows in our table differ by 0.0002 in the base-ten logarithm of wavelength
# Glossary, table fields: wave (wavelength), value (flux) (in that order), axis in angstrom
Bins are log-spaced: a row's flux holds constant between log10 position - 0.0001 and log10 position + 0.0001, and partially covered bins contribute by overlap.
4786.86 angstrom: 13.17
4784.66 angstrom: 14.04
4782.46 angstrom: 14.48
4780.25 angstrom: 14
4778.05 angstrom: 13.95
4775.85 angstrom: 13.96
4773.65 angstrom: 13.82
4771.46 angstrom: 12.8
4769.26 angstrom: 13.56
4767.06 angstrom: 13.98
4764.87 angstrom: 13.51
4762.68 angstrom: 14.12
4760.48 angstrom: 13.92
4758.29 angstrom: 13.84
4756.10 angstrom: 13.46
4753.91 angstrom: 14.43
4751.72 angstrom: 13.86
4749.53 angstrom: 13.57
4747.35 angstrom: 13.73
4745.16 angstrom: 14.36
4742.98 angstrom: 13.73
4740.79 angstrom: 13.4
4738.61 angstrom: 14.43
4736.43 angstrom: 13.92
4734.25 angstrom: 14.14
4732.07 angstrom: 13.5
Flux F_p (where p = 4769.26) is 13.56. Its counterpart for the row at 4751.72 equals 13.86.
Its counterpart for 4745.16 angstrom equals 14.36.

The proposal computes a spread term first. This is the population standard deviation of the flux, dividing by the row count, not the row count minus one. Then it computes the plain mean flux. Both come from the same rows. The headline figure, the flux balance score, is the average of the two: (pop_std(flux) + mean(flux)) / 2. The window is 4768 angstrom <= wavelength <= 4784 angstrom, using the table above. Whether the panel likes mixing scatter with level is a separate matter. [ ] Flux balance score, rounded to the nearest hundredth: 7.14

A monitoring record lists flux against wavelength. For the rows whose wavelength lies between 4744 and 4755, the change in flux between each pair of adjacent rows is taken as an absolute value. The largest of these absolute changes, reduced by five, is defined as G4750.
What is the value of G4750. -4.37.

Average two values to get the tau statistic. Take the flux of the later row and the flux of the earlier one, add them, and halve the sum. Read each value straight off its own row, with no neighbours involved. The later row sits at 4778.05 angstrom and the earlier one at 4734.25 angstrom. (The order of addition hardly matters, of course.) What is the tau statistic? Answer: 14.0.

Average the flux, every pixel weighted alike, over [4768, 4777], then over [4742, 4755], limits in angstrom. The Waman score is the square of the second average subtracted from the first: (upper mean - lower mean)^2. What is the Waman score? 0.17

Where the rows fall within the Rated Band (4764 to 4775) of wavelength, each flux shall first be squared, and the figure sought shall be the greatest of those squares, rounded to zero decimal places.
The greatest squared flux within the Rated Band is 195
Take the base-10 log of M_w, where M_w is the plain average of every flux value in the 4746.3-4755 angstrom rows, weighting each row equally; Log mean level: 1.14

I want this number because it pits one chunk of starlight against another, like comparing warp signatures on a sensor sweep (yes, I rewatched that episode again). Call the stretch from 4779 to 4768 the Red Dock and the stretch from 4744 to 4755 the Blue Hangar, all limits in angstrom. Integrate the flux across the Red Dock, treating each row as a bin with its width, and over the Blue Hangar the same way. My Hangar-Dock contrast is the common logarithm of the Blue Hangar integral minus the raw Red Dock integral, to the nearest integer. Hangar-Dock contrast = -148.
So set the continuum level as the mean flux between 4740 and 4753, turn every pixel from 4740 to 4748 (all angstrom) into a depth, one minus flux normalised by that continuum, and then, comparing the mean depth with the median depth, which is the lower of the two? -0.002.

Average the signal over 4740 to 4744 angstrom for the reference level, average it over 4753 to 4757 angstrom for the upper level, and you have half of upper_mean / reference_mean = 0.514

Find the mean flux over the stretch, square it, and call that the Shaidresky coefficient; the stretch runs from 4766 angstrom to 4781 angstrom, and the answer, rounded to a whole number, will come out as 188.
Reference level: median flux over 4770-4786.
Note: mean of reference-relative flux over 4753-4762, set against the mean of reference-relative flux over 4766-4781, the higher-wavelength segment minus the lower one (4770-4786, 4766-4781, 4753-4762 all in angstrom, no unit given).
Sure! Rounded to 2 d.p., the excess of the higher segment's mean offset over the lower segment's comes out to -0.19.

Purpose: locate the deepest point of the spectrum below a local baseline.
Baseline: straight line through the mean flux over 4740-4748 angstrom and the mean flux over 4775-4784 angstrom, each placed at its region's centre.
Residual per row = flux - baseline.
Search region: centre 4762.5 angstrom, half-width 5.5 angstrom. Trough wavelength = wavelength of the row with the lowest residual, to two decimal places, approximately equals 4764.87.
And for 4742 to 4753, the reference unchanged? 4749.53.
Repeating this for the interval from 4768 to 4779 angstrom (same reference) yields 4771.46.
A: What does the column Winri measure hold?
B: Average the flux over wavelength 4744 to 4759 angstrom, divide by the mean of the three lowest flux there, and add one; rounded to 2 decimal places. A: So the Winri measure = 2.02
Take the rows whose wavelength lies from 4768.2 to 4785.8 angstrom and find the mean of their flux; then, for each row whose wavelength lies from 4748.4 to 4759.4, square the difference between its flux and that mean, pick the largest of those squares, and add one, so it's 1.36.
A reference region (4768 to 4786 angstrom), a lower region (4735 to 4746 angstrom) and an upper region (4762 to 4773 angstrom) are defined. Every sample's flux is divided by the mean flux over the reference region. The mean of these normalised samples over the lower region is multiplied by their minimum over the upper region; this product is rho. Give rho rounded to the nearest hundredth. 0.94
